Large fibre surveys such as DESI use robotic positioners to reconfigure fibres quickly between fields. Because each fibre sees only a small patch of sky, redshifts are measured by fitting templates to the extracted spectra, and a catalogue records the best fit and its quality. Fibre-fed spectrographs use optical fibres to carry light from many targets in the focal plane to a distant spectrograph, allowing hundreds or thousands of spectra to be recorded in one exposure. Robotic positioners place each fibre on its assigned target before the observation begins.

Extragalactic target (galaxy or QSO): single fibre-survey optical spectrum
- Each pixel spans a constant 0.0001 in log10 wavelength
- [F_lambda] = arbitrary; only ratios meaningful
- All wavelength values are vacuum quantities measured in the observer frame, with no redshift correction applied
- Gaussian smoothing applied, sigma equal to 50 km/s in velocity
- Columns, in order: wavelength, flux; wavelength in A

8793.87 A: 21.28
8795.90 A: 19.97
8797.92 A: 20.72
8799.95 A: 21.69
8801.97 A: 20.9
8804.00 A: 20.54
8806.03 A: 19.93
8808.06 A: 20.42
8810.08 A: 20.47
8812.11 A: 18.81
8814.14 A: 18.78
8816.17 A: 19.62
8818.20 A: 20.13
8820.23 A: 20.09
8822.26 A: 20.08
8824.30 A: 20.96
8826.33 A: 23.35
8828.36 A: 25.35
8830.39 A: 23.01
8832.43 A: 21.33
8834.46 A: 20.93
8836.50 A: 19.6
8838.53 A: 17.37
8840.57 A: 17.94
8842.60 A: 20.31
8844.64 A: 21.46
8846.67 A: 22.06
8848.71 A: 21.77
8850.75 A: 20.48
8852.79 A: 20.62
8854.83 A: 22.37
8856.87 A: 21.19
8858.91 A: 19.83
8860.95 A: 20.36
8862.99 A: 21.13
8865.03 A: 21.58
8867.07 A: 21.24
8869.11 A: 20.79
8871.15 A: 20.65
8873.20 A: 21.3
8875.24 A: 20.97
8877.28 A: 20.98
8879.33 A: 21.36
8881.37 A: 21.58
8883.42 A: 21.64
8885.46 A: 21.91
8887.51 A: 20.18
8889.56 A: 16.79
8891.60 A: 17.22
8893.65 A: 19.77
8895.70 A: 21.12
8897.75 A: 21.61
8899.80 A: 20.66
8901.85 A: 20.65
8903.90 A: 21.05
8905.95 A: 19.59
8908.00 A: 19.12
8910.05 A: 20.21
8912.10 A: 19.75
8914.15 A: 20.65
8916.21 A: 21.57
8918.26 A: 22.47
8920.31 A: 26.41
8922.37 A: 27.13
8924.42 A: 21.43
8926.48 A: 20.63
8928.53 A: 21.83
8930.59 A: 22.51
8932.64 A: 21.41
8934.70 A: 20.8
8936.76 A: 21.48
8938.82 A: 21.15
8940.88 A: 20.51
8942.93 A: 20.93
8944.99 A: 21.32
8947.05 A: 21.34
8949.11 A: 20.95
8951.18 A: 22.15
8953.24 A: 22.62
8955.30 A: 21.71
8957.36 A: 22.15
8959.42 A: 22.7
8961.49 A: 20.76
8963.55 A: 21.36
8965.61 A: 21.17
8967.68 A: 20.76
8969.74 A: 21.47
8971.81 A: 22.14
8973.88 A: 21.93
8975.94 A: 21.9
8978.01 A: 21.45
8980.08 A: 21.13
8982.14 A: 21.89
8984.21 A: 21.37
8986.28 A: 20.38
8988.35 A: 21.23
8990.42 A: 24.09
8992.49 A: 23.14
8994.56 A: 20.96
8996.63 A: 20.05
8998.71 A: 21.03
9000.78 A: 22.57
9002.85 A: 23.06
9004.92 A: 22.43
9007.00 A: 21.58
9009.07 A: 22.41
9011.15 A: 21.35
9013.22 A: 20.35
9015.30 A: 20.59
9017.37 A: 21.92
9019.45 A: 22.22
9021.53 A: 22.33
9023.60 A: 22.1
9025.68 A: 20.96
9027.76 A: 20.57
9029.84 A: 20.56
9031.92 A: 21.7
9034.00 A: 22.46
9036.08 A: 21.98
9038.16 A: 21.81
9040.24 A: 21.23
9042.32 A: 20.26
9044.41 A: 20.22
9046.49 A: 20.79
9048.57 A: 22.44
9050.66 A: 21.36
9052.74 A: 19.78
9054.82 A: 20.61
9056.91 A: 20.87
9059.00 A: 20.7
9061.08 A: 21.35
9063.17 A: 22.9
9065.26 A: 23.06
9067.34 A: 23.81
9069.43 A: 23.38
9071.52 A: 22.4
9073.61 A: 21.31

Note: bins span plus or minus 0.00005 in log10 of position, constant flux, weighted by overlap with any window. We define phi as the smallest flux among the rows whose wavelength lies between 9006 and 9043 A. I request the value 20.26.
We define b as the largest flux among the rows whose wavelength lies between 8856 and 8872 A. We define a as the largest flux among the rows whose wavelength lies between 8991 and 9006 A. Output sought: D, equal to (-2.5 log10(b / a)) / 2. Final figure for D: 0.04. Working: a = 23.14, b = 21.58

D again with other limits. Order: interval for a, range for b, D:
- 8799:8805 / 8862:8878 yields 0.00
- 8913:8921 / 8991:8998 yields 0.07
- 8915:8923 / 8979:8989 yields 0.12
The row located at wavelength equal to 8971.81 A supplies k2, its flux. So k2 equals 22.14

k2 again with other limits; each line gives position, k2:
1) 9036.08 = 21.98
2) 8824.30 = 20.96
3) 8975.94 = 21.9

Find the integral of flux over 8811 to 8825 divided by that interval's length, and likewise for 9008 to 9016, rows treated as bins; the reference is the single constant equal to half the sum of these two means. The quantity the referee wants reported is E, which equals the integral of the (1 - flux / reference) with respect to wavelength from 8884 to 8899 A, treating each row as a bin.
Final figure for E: 0.44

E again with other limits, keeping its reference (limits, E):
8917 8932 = -1.95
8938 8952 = -0.48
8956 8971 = -0.75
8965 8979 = -0.74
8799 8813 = 0.05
